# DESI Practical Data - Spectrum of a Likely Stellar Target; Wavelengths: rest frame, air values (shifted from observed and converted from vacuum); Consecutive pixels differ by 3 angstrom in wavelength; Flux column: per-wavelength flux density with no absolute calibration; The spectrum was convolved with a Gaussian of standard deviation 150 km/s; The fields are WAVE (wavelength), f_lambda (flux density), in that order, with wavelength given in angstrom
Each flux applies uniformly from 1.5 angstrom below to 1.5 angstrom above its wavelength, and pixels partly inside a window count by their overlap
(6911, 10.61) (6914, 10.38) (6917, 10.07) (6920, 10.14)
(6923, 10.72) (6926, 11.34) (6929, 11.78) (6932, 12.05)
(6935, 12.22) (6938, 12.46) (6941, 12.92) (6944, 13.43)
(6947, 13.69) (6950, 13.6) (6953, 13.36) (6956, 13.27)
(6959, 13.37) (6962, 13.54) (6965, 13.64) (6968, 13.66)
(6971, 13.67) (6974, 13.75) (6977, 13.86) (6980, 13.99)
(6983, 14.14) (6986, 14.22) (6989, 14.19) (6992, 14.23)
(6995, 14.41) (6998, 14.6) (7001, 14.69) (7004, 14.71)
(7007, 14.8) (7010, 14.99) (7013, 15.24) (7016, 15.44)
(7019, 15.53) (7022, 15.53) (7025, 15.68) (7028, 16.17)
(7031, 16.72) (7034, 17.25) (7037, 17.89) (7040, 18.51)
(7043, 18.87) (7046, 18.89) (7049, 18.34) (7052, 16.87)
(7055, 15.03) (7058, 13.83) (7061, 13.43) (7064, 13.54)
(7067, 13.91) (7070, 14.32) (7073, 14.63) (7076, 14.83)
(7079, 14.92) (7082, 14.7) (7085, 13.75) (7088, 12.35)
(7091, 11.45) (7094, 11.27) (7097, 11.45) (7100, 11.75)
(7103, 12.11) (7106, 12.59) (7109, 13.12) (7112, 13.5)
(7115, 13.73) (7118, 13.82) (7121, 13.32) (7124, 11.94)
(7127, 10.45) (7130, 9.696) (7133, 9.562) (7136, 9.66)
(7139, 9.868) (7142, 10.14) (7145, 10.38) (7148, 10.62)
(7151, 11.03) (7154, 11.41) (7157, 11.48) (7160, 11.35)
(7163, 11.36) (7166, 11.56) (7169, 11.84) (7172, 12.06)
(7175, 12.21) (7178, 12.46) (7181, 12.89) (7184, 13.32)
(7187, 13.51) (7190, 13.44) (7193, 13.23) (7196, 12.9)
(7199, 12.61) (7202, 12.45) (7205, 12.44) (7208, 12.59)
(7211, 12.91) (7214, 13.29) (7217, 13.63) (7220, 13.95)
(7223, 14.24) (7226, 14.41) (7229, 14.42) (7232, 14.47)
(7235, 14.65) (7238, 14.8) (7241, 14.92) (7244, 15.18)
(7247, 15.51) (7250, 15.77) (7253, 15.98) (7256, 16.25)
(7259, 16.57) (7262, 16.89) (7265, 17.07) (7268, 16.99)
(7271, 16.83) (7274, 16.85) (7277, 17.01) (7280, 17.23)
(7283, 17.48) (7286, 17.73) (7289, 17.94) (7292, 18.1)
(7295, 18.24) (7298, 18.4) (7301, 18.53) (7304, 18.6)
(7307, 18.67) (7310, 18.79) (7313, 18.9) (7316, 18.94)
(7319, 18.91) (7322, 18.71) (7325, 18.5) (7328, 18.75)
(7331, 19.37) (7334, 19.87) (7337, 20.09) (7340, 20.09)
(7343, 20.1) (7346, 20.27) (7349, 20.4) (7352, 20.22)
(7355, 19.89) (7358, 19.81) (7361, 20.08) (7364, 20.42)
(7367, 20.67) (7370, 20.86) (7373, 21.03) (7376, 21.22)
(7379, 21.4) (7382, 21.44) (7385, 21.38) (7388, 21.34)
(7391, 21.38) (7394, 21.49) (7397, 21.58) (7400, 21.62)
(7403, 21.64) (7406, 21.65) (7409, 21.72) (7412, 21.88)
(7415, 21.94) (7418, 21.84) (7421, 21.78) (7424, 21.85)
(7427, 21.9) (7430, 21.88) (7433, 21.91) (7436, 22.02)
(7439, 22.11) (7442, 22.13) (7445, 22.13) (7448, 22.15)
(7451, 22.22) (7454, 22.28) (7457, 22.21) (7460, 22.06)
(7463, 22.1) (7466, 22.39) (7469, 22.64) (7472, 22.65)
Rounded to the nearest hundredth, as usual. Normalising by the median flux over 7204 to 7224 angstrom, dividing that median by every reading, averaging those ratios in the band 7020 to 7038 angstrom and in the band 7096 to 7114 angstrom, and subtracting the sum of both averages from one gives -0.88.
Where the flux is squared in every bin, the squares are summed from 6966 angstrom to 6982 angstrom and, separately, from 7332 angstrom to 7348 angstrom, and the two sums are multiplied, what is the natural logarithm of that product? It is 14.5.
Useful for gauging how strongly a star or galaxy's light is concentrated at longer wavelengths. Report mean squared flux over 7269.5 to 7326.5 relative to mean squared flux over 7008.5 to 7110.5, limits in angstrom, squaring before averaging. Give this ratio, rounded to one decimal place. 1.5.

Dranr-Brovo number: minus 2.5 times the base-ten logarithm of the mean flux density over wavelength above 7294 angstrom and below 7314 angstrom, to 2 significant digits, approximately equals -3.2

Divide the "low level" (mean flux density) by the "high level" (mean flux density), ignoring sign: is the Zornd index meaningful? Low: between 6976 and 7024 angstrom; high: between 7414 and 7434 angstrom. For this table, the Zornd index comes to 0.67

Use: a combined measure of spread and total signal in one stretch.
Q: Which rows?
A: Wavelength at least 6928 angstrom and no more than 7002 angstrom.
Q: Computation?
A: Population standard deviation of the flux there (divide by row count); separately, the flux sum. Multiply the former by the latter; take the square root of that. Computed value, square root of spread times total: 16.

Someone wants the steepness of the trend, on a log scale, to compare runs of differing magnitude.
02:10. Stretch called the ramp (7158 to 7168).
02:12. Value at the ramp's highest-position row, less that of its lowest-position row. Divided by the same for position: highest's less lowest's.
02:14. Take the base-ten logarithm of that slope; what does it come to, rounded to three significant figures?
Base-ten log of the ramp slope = -1.46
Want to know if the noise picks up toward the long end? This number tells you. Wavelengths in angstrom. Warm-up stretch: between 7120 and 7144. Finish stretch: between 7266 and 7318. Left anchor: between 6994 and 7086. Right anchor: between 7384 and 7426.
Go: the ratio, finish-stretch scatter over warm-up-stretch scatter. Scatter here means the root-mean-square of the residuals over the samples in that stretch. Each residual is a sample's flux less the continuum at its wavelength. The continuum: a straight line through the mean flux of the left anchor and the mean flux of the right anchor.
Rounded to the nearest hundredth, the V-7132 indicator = 0.28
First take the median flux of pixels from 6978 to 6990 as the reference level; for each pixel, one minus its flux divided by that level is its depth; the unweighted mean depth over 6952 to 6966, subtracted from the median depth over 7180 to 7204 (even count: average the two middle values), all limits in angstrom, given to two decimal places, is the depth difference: 0.03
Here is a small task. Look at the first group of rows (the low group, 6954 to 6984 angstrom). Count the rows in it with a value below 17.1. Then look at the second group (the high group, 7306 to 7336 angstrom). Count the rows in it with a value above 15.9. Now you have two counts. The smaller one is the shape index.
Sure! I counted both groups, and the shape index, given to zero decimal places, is 10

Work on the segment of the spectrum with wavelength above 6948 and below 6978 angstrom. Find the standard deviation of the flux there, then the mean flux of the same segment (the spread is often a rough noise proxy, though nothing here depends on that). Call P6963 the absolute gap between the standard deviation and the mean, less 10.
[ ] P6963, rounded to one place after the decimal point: 3.4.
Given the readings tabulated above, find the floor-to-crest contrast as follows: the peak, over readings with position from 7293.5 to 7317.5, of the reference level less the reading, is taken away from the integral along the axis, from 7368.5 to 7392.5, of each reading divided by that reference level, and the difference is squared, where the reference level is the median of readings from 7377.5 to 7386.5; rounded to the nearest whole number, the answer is 428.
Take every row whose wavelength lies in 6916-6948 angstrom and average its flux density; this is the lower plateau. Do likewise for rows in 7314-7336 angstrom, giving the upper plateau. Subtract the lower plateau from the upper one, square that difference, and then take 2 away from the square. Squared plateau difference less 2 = 49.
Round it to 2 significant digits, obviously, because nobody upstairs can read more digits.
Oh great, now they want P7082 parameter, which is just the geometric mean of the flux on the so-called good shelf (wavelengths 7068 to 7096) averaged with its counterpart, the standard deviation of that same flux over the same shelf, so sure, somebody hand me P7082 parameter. 7.5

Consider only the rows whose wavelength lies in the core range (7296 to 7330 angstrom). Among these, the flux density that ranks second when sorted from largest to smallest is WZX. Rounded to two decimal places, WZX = 18.91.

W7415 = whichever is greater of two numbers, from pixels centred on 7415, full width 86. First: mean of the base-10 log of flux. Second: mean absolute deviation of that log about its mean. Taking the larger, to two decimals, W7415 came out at 1.34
